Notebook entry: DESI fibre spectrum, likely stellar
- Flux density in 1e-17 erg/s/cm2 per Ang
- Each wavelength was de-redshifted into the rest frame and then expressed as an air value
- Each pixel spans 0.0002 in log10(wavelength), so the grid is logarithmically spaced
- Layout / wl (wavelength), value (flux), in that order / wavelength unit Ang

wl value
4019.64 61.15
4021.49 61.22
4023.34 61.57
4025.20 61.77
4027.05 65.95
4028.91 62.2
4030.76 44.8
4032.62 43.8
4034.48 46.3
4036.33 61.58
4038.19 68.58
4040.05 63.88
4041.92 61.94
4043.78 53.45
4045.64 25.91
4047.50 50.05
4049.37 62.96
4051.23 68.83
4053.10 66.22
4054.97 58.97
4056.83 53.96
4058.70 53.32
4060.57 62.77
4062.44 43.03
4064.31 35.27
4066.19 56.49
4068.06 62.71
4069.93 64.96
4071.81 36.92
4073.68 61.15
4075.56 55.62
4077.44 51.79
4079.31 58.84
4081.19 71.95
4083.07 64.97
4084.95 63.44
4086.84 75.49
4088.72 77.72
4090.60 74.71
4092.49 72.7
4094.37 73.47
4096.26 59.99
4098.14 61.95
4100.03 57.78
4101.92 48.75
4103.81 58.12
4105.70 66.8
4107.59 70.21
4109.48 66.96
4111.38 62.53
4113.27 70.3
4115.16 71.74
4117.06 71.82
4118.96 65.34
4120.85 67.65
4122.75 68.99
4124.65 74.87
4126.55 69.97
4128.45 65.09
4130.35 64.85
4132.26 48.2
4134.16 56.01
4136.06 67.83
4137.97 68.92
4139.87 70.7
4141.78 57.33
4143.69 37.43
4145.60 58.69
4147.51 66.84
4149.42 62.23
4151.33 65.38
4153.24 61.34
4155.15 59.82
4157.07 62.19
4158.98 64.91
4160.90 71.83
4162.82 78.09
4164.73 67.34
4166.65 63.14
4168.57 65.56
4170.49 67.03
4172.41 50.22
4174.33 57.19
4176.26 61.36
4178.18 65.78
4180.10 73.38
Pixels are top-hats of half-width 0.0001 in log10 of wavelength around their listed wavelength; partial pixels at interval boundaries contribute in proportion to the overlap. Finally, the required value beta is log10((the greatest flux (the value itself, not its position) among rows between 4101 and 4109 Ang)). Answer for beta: 1.85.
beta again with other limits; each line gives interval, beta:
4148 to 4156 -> 1.82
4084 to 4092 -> 1.89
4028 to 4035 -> 1.79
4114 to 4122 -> 1.86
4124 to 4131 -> 1.87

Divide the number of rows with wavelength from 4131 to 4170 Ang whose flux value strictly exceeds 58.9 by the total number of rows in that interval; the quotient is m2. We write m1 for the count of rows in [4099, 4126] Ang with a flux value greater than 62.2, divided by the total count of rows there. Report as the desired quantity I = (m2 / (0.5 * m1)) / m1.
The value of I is 2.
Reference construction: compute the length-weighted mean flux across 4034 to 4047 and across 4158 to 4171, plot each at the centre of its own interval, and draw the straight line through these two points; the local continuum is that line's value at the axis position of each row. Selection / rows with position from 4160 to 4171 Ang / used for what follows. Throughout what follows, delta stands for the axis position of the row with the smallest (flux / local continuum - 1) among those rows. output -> 4166.65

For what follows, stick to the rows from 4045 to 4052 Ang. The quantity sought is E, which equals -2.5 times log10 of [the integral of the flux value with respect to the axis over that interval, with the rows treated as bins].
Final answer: -6.4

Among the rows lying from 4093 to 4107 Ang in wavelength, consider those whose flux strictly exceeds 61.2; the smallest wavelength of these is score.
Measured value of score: 4094.37 Ang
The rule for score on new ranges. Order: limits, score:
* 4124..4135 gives 4124.65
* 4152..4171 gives 4153.24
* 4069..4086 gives 4069.93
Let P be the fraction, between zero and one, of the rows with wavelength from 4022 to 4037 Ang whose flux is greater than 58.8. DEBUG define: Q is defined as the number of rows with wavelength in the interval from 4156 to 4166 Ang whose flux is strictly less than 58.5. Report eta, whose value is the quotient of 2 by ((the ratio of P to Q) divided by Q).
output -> 0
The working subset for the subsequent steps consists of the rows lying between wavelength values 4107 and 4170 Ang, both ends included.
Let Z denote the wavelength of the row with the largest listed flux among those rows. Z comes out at 4162.82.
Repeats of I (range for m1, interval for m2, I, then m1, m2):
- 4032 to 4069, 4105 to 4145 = 13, 0.35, 0.81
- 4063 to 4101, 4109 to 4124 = 8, 0.50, 1.00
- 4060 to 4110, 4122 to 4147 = 5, 0.52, 0.62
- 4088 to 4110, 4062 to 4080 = 2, 0.58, 0.30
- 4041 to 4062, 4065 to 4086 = 8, 0.36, 0.55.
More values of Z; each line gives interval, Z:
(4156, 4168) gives 4162.82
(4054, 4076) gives 4069.93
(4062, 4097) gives 4088.72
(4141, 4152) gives 4147.51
